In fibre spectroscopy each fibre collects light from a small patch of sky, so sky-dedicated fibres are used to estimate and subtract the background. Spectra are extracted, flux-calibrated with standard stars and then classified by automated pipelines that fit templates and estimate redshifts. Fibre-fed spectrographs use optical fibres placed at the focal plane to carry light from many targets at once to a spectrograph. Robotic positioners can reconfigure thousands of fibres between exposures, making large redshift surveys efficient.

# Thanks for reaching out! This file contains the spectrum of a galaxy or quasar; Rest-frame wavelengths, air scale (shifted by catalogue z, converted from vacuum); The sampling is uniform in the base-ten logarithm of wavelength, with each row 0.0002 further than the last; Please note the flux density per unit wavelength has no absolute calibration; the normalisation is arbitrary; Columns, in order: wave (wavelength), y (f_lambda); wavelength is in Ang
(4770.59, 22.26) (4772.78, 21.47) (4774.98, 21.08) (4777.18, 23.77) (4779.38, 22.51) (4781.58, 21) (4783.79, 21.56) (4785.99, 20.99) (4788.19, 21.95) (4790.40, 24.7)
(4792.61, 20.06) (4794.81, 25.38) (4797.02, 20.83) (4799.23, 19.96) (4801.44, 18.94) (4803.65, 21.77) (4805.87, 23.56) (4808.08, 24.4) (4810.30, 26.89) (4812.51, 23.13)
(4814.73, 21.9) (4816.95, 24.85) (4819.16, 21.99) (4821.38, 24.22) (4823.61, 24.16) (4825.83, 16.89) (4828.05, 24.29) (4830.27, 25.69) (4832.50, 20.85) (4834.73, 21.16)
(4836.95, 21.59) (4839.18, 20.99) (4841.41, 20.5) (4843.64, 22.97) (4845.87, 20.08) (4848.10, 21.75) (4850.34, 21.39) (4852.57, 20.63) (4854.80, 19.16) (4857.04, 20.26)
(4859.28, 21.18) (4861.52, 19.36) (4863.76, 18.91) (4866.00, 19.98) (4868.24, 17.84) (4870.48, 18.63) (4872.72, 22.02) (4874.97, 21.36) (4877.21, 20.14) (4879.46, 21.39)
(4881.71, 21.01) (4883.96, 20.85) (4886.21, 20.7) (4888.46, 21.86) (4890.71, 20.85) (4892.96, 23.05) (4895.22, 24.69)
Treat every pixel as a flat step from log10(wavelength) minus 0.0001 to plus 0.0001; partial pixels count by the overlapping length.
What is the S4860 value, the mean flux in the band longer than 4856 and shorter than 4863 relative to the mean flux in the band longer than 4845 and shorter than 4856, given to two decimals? 0.98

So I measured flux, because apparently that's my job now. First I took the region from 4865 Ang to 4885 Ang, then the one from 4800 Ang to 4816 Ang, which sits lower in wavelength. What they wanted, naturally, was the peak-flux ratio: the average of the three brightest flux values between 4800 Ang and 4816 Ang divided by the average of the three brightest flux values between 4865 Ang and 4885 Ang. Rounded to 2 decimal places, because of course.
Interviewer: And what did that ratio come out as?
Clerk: 1.16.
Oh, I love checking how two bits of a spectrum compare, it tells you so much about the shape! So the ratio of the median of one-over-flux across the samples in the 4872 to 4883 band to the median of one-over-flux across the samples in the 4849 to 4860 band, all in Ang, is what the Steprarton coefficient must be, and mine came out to 0.97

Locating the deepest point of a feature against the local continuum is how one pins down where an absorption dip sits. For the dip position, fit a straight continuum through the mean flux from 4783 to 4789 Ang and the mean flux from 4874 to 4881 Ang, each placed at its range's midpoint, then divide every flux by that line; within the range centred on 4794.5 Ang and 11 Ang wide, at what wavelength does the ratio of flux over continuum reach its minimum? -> 4799.23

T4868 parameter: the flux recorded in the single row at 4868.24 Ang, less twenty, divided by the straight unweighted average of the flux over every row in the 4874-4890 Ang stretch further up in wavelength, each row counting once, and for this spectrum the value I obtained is -0.10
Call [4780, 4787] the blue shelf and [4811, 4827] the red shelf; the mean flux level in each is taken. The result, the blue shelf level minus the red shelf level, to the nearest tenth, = -1.3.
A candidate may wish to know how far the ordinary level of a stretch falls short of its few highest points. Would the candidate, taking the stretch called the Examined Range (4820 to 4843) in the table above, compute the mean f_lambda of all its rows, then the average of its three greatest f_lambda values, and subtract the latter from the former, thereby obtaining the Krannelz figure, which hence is -2.7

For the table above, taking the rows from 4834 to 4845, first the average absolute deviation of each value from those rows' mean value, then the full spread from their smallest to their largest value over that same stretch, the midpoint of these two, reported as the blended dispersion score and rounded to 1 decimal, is 1.6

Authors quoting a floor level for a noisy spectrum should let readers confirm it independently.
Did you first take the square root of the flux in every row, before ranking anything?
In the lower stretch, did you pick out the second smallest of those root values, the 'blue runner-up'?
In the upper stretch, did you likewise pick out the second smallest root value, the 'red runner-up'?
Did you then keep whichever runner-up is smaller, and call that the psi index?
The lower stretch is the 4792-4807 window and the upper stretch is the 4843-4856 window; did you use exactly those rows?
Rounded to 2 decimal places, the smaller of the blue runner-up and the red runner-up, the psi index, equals 4.47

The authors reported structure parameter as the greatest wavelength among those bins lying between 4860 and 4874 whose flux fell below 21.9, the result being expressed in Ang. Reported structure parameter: 4870.48 Ang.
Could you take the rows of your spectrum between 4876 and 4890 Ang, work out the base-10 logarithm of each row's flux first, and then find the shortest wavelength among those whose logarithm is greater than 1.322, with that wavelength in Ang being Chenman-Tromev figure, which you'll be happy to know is 4879.46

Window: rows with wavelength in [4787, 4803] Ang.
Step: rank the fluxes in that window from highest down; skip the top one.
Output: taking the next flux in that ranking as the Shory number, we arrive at 24.7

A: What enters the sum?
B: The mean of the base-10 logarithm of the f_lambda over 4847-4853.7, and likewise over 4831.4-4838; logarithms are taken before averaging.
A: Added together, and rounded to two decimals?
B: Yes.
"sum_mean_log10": 2.65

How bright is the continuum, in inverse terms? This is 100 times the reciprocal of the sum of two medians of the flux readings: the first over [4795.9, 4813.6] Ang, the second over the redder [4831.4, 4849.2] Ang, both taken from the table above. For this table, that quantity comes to 2.30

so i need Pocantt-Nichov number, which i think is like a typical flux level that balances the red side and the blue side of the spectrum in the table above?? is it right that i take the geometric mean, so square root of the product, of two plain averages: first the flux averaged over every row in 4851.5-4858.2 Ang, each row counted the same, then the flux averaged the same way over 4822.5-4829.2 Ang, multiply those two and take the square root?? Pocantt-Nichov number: 20.9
